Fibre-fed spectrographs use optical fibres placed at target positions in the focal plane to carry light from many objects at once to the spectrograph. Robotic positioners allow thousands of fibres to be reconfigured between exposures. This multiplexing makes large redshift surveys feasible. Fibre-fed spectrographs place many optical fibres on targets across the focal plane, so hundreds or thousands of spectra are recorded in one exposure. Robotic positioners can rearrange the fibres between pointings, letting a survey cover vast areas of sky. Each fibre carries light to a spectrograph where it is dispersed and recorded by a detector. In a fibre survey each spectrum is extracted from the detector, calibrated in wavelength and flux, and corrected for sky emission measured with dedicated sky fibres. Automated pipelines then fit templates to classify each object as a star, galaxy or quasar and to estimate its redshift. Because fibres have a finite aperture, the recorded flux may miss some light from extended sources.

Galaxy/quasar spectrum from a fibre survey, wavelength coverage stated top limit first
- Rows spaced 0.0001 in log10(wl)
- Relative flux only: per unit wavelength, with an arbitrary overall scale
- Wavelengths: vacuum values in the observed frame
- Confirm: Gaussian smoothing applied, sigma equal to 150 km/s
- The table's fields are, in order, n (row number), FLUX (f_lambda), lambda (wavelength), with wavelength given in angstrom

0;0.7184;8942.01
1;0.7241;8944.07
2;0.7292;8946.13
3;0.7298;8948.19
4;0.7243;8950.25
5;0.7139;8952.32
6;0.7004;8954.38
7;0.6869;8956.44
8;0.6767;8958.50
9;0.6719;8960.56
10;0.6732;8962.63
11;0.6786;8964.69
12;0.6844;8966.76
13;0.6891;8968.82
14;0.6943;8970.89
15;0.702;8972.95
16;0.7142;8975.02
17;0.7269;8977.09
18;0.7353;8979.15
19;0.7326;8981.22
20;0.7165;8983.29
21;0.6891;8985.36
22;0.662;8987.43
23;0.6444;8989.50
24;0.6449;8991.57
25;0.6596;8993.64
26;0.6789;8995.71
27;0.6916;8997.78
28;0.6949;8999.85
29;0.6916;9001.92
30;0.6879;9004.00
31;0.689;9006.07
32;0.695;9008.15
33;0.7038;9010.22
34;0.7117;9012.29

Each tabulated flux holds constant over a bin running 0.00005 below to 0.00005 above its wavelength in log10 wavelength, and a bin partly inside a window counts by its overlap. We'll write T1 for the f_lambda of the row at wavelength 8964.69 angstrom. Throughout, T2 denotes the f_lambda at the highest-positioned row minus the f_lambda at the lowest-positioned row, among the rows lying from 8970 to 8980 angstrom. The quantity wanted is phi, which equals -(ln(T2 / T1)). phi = 2.8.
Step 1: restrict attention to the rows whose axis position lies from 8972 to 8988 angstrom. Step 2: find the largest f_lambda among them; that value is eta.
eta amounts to 0.7353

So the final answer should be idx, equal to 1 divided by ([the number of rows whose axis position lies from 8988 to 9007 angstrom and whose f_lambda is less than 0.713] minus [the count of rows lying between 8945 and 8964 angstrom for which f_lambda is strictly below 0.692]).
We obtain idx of 0.2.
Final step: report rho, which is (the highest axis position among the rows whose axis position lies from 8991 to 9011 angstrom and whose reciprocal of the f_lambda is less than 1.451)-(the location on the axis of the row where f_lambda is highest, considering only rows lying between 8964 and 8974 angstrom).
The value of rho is 37.3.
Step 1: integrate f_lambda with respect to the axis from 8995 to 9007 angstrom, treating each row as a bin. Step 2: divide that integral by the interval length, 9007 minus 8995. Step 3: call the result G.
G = 0.69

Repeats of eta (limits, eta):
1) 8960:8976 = 0.7142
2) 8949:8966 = 0.7243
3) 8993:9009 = 0.695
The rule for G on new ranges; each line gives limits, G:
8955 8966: 0.68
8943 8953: 0.72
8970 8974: 0.70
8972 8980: 0.72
